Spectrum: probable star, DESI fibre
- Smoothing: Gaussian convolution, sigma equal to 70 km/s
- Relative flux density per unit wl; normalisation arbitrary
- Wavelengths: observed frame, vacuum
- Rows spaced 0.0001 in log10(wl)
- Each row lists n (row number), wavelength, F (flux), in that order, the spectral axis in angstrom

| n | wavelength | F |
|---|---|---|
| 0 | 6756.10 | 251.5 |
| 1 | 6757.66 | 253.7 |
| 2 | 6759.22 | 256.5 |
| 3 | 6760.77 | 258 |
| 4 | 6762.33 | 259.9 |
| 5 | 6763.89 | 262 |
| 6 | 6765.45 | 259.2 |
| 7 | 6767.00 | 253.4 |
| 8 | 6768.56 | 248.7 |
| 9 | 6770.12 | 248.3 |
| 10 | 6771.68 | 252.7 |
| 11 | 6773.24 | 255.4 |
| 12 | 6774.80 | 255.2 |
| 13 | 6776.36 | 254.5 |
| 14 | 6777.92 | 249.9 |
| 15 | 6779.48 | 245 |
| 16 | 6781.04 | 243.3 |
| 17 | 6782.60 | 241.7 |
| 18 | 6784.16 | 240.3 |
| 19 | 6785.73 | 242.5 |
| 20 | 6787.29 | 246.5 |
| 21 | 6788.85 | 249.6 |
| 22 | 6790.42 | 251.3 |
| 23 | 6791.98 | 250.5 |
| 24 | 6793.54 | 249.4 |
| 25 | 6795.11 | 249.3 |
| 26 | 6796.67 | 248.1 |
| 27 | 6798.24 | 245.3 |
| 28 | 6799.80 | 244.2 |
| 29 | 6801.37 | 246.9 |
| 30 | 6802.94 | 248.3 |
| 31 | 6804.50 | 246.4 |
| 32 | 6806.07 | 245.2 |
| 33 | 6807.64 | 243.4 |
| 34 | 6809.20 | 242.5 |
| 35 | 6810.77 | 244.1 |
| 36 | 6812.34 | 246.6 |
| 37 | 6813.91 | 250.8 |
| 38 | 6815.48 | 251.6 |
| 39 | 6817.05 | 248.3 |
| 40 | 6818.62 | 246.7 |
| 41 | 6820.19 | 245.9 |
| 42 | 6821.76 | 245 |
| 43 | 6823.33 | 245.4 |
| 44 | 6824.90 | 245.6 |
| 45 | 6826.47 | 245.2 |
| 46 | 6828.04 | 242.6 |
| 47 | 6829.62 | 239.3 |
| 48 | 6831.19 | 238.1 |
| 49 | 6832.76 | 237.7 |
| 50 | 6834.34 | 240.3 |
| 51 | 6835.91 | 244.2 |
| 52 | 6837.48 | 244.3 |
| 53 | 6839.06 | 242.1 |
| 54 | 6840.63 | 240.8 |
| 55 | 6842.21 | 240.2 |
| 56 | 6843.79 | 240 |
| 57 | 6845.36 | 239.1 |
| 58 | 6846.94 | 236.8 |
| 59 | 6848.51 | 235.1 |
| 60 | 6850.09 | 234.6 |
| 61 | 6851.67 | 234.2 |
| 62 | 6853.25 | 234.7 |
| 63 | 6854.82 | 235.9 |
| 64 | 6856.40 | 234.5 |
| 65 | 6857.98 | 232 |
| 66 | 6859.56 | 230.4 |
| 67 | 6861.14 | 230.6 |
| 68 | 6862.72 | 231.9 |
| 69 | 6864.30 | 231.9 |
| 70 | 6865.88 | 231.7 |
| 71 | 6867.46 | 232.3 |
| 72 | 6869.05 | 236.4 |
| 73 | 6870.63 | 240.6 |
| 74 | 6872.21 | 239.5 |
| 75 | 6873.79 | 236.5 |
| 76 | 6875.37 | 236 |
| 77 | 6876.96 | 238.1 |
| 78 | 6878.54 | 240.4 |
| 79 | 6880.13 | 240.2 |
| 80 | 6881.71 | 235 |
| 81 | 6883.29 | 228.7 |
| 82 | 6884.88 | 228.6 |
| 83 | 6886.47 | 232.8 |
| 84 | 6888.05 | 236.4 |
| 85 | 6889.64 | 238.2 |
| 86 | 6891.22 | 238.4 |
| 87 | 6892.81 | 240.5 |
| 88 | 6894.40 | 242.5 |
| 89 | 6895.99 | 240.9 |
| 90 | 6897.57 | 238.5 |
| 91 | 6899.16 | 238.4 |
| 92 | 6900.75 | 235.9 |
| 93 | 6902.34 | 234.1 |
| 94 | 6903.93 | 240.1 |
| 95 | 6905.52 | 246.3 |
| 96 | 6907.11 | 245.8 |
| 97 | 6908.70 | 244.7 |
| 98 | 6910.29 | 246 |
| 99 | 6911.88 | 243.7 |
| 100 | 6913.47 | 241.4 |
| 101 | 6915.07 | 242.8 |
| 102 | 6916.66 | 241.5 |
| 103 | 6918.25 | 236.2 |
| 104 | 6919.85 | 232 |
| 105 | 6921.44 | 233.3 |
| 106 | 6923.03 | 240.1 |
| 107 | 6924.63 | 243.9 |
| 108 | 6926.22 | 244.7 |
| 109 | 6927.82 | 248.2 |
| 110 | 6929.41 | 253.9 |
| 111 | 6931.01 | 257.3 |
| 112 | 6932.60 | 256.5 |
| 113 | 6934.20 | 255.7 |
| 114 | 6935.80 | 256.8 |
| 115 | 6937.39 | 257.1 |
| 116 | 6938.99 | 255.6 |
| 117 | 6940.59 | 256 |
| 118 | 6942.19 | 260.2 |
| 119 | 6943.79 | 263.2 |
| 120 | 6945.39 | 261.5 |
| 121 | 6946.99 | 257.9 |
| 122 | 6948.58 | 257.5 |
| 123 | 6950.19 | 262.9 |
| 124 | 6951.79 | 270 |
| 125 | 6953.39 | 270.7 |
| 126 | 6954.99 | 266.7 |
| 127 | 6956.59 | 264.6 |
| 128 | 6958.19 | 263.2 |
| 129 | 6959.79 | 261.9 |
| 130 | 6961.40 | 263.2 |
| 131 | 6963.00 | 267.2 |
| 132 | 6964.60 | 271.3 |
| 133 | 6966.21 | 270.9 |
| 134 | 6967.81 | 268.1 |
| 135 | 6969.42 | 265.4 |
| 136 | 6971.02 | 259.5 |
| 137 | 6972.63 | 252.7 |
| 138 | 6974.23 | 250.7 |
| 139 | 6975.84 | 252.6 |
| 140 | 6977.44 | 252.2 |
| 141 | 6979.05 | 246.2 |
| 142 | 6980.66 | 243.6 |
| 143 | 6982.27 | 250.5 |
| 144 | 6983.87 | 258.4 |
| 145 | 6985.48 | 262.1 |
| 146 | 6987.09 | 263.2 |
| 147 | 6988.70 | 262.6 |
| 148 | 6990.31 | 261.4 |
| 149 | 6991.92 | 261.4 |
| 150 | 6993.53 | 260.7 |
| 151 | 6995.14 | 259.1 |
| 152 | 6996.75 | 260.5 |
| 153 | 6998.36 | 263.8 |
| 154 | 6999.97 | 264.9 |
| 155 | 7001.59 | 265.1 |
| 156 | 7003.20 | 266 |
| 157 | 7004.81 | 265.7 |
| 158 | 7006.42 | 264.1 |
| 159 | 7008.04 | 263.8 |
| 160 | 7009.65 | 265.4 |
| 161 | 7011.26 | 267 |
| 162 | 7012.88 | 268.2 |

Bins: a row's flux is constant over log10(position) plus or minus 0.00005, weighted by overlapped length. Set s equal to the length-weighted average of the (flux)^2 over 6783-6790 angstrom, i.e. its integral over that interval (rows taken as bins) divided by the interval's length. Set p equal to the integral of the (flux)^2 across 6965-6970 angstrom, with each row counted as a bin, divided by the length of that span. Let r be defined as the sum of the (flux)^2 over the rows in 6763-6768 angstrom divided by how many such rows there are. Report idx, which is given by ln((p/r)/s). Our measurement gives -10.9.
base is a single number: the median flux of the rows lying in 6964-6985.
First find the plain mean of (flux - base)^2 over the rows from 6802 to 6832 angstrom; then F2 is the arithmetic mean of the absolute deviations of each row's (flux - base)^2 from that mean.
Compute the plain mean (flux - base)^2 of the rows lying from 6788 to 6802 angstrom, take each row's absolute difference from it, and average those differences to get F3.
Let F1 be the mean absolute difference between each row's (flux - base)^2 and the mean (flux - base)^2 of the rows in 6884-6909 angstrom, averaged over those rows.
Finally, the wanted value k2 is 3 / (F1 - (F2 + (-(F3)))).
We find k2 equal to 0.037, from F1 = 101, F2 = 39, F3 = 19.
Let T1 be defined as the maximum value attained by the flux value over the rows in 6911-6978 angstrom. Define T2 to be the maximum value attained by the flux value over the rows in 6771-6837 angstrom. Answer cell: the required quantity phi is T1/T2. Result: 1.06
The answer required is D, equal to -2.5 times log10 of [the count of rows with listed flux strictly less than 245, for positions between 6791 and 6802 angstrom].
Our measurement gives 0.0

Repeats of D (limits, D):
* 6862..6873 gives -2.1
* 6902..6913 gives -1.5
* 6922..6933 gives -1.2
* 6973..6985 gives 0.0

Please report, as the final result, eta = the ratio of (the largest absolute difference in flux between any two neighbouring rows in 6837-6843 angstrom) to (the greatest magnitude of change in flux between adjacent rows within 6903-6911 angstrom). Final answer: 0.4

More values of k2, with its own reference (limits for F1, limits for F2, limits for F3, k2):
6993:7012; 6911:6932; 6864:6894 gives 0.059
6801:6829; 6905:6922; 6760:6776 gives -0.044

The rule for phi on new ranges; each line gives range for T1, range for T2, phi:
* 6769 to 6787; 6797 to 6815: 1.02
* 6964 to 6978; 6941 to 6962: 1.00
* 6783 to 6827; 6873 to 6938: 0.98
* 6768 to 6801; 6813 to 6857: 1.02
